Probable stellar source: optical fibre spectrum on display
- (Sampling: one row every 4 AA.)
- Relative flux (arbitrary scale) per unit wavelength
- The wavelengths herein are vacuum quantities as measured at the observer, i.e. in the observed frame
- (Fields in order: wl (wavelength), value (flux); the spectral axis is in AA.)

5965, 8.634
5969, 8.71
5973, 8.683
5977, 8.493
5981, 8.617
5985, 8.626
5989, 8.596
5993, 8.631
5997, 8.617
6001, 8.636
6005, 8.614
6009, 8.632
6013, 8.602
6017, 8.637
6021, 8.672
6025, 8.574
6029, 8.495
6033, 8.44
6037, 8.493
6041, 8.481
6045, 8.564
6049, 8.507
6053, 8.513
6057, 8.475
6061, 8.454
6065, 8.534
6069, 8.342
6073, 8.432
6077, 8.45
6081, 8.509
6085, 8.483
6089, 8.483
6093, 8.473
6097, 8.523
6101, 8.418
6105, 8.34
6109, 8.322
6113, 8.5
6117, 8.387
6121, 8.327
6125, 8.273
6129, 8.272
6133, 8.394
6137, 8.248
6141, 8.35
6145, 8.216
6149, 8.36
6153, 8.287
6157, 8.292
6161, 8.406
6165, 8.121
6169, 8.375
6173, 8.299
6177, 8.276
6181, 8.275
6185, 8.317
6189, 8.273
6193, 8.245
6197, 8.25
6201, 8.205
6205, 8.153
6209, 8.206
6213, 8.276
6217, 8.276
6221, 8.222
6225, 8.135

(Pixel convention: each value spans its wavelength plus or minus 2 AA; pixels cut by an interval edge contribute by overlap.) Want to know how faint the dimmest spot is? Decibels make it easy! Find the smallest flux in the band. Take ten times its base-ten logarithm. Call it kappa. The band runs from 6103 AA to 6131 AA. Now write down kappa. 9.18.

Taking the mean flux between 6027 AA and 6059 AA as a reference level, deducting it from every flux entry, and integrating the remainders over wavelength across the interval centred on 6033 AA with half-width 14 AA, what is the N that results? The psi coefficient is 1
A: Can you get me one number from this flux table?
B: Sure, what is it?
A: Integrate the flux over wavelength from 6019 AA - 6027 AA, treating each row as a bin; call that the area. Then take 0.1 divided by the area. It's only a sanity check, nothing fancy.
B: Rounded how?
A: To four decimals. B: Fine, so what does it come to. 0.0014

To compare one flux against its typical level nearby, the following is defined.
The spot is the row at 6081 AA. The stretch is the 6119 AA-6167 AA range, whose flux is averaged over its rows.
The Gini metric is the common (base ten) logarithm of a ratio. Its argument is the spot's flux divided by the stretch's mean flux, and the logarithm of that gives 0.0110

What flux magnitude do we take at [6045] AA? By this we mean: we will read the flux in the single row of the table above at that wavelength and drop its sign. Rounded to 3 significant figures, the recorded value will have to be 8.56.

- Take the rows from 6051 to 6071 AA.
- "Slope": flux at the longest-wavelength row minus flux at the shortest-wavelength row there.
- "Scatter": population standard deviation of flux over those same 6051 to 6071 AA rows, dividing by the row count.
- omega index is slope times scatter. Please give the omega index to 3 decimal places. -0.011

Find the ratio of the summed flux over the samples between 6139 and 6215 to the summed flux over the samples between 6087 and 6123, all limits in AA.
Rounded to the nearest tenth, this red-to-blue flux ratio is 2.1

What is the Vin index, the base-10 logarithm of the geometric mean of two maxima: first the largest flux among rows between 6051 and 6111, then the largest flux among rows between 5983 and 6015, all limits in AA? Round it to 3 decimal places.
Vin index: 0.934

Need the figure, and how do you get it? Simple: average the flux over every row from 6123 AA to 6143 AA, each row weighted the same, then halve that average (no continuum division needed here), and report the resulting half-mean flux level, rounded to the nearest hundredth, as 4.15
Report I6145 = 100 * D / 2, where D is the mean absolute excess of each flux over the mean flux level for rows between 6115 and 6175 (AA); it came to 3.0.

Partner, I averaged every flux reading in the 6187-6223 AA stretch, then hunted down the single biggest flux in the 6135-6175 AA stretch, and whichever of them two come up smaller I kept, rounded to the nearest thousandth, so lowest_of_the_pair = 8.234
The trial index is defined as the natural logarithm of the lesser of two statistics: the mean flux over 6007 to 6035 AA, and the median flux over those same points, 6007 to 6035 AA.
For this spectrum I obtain 2.15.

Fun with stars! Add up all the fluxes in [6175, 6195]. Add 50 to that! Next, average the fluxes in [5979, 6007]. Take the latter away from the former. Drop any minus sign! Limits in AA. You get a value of 83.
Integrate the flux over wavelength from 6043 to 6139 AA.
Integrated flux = 809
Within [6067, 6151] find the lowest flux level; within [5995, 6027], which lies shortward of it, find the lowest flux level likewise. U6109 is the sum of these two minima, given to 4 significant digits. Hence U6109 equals 16.79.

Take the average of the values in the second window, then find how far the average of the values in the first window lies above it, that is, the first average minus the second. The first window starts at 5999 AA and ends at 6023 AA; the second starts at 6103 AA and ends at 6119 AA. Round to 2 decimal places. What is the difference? 0.24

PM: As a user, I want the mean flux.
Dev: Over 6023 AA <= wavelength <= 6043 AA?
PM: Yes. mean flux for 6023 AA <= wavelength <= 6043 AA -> 8.5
